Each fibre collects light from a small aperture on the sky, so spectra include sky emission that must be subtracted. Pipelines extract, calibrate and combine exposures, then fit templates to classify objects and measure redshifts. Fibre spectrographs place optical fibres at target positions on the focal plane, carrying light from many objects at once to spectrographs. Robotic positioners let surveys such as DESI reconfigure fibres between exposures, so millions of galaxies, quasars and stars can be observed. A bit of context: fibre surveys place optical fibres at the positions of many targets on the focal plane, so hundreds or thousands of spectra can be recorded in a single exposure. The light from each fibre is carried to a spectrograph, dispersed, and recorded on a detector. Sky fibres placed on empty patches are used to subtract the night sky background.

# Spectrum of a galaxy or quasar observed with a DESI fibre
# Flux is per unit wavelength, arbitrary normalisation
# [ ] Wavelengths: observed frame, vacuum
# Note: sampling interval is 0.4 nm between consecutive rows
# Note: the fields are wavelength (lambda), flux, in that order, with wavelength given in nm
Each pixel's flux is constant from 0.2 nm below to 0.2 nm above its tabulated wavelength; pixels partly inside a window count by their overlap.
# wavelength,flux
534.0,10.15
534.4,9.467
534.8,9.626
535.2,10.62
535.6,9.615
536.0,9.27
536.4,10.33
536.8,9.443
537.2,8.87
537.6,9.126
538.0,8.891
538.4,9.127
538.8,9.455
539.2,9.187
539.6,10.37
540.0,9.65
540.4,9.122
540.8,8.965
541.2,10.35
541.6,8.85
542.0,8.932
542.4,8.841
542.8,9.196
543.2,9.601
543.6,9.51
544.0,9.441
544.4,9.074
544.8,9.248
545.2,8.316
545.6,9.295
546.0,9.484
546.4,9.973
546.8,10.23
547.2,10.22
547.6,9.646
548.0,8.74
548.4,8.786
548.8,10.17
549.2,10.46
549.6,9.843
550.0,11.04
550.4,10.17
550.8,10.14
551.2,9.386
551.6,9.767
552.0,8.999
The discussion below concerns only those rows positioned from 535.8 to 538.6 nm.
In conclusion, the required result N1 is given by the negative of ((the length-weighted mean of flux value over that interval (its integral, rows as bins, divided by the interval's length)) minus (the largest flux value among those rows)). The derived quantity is 1.04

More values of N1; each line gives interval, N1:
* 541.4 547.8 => 0.86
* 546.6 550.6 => 1.11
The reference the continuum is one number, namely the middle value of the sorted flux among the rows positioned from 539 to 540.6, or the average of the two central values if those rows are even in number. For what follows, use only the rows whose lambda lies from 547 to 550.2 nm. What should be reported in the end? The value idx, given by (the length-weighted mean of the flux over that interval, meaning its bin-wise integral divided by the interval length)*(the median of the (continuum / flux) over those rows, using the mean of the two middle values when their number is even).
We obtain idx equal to 9.29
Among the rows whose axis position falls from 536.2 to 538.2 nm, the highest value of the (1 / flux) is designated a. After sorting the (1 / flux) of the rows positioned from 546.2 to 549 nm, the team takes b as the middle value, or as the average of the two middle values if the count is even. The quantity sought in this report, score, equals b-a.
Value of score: -0.0125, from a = 0.113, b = 0.100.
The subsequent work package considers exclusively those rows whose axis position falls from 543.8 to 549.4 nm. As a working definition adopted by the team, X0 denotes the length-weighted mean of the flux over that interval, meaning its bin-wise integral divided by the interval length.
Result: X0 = 9.51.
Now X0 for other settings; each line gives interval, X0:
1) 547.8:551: 9.92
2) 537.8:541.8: 9.40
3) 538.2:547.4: 9.41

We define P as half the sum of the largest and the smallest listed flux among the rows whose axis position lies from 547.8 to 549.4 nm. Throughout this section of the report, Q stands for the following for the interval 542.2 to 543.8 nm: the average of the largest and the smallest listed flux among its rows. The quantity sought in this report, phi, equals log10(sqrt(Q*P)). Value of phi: 0.974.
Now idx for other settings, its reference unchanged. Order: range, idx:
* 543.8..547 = 9.43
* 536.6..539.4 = 9.45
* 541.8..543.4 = 9.50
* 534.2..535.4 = 9.69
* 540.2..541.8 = 9.71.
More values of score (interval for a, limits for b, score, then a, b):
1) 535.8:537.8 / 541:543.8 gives -0.0040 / 0.113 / 0.109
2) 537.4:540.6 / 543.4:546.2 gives -0.0049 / 0.112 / 0.108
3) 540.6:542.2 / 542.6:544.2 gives -0.0075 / 0.113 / 0.106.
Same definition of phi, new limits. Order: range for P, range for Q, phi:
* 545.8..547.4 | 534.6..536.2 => 0.996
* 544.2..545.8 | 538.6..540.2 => 0.968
